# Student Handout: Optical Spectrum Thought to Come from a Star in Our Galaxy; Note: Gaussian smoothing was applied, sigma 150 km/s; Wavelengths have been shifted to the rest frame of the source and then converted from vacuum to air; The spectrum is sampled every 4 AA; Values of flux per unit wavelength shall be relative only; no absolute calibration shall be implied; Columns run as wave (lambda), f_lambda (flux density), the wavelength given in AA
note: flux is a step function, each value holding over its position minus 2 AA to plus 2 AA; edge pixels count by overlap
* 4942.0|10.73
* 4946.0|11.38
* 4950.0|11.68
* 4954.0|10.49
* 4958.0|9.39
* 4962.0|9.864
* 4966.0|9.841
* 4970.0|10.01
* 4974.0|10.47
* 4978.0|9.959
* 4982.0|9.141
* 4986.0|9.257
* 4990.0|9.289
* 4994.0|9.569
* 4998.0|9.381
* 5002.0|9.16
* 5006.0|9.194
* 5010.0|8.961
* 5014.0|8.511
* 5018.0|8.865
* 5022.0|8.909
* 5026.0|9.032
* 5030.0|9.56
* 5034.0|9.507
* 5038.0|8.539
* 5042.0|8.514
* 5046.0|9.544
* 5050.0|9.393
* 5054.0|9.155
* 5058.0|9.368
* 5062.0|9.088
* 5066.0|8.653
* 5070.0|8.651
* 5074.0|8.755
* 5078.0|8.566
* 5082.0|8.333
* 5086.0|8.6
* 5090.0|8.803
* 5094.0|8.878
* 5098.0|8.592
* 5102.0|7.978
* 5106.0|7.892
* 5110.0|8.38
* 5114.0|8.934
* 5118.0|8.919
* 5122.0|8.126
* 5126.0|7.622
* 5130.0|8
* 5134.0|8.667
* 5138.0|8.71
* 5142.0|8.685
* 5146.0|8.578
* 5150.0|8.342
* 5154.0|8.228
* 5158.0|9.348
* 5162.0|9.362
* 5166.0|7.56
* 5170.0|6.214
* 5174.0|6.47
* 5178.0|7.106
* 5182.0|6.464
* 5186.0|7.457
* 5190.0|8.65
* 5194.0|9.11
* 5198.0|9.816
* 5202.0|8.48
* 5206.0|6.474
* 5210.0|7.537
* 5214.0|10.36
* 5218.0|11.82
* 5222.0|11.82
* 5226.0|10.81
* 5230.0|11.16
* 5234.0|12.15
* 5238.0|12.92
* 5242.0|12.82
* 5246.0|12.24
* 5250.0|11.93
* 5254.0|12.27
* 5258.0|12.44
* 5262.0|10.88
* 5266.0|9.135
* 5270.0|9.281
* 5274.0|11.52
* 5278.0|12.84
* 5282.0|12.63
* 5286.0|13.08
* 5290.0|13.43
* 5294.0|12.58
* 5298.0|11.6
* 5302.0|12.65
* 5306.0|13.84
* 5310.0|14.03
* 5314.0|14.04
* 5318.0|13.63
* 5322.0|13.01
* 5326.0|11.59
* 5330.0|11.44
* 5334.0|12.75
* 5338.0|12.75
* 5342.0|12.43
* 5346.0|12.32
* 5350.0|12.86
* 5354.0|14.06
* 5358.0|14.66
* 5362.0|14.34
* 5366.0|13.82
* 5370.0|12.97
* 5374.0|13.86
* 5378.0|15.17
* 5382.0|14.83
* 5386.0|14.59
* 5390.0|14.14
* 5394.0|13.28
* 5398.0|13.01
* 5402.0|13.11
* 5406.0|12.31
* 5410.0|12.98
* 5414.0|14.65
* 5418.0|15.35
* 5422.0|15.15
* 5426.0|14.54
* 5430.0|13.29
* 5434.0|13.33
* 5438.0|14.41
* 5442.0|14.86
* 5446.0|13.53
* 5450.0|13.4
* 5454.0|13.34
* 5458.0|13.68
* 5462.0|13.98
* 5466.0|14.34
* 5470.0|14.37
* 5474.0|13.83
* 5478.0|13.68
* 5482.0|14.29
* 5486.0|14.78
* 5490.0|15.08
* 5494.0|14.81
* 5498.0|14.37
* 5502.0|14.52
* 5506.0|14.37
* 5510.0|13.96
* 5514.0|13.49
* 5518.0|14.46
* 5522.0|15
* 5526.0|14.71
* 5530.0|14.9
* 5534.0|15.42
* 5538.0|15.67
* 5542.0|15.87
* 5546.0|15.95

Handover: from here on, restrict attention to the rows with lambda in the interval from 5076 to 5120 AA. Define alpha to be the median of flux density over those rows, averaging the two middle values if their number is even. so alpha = 9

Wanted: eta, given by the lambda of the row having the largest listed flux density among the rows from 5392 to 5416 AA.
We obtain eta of 5414.0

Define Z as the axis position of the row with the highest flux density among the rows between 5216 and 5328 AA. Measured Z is 5314.0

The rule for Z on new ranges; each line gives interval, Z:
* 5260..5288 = 5286.0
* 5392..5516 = 5418.0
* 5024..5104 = 5030.0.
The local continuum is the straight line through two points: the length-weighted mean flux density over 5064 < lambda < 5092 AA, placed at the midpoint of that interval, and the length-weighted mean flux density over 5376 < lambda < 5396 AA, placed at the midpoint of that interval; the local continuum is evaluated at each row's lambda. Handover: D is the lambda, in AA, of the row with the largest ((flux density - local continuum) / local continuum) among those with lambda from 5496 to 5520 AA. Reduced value 5502.0 AA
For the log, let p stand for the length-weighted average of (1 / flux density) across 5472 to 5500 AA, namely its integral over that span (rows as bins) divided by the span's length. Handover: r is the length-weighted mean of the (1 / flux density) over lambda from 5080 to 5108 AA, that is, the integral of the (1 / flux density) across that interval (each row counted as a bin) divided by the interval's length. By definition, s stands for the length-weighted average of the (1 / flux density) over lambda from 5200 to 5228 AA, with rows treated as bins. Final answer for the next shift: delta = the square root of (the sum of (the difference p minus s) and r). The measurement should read 0.281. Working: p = 0.069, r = 0.119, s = 0.109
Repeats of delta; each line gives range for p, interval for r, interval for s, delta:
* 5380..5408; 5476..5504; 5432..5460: 0.265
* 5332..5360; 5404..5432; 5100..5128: 0.164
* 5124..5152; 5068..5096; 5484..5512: 0.408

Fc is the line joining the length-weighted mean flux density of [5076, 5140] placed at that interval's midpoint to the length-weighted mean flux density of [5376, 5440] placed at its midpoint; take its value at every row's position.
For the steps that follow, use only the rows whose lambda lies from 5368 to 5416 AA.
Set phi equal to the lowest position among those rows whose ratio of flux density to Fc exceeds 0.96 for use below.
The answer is 5370.0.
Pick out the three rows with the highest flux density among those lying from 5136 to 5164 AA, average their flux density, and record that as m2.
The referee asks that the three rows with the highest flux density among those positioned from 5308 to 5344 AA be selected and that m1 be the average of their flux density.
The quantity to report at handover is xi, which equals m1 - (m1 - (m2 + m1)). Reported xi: 23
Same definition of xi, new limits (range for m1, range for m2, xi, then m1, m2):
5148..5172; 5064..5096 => 18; 9.0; 8.8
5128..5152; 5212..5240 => 21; 8.7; 12.3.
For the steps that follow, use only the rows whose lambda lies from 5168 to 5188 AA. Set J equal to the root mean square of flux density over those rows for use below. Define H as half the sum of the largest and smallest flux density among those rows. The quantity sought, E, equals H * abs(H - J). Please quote 0.5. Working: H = 6.8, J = 6.8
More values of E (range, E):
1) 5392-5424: 0.8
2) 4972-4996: 1.8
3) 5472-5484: 0.7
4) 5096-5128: 0.3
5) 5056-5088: 0.8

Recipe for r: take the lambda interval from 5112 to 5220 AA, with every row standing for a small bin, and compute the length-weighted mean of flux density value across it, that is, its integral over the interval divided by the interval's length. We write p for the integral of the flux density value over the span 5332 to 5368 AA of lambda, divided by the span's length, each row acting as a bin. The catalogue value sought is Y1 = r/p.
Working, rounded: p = 13.3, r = 8.3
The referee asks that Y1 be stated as 0.6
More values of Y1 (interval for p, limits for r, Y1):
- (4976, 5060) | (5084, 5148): 0.9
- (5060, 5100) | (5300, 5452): 1.6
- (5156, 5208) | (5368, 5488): 1.8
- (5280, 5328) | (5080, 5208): 0.6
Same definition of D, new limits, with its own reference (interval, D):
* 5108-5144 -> 5114.0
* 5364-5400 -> 5378.0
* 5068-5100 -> 5074.0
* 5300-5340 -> 5310.0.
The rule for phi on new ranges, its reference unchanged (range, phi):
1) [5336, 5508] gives 5338.0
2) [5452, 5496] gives 5490.0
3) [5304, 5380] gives 5306.0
